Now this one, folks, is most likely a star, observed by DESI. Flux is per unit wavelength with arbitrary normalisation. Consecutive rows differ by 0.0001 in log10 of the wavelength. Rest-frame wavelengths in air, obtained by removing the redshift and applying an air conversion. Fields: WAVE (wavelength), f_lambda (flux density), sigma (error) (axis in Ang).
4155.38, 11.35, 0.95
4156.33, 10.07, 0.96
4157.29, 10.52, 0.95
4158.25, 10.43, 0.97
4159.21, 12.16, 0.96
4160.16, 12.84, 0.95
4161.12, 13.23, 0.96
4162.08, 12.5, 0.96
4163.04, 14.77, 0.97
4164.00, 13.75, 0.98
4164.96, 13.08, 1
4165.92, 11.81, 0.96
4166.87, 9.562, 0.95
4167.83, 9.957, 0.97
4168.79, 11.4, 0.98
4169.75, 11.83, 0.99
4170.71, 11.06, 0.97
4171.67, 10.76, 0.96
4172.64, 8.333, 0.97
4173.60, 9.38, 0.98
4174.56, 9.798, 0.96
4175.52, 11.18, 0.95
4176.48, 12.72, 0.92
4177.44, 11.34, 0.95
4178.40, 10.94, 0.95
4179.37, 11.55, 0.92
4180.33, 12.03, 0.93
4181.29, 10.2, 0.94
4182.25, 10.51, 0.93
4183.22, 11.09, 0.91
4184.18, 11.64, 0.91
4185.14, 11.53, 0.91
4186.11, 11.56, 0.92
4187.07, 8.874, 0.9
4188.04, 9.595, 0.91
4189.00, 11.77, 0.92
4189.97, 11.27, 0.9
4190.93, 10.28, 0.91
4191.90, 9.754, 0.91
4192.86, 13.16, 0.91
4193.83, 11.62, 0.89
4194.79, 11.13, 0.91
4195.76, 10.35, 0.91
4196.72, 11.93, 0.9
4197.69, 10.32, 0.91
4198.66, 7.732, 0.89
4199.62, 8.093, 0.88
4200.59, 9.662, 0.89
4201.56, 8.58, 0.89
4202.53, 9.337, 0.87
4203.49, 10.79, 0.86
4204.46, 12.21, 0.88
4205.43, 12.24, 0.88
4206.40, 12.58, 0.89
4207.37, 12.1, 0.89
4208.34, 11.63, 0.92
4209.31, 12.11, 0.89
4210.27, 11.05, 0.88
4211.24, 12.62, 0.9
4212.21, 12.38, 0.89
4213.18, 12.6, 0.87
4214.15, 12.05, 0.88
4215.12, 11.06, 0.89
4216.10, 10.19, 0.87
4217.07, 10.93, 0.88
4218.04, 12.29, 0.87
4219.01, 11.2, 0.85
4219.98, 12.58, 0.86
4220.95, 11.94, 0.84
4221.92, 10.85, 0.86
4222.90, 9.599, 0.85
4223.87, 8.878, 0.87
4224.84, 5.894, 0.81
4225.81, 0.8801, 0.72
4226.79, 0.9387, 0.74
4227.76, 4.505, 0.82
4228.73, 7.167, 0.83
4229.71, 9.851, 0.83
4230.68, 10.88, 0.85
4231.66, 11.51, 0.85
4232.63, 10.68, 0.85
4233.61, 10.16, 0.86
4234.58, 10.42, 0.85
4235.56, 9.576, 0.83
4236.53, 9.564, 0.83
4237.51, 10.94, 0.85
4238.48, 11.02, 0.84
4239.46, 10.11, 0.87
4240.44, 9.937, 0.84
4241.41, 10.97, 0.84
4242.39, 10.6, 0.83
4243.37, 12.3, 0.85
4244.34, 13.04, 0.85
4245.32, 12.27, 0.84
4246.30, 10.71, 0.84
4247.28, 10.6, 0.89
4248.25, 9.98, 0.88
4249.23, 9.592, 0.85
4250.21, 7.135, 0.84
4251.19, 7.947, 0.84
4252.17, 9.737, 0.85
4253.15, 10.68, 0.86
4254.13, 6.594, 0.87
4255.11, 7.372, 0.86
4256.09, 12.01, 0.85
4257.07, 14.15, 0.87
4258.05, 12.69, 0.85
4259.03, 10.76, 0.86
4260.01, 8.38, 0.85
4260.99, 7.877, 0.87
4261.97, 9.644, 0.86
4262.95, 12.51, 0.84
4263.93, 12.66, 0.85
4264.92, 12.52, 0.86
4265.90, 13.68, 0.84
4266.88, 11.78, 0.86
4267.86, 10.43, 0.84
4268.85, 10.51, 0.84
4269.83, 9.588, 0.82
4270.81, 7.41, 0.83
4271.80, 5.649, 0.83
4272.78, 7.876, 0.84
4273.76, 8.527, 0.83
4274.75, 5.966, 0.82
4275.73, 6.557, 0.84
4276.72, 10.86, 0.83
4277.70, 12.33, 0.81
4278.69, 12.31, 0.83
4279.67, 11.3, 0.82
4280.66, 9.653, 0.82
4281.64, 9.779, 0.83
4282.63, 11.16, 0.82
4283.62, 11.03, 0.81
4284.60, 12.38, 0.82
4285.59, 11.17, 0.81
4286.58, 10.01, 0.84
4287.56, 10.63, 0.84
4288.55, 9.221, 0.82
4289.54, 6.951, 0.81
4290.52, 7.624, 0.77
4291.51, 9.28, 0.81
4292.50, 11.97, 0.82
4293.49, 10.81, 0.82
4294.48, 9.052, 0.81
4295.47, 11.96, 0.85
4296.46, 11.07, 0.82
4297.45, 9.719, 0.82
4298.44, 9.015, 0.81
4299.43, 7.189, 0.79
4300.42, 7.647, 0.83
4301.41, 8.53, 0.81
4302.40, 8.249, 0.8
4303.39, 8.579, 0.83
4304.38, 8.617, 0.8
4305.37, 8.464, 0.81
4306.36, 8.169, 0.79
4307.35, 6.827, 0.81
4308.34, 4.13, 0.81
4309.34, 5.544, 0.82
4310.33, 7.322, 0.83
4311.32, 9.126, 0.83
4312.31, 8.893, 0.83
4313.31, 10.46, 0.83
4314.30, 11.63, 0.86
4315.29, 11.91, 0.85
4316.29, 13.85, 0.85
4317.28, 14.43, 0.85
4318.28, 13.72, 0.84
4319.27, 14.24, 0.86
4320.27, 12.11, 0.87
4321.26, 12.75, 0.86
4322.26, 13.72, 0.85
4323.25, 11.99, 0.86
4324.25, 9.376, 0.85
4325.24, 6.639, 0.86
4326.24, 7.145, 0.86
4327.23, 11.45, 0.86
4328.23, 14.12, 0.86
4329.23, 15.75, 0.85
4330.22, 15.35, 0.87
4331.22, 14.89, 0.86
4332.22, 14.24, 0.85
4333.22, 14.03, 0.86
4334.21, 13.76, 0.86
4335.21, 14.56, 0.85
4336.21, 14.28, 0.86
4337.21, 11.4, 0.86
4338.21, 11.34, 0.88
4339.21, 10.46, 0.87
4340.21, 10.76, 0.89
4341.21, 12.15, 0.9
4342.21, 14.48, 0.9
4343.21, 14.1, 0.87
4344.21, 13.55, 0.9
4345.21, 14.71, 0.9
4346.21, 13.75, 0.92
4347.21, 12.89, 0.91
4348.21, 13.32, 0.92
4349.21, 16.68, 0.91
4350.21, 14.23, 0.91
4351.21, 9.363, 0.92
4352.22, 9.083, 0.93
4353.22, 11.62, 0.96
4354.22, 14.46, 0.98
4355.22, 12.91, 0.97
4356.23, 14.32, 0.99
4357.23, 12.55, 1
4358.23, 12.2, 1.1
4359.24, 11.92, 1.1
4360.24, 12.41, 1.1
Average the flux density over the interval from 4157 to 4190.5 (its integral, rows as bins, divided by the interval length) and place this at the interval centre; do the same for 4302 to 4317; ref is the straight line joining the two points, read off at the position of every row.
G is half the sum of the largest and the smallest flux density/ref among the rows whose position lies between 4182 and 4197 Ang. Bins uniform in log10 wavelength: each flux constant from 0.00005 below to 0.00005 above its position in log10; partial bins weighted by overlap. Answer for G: 1.00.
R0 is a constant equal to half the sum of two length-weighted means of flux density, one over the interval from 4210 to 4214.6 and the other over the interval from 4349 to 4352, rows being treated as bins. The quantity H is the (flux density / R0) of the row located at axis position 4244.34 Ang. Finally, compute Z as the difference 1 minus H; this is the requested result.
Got -0.05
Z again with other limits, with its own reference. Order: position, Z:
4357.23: -0.01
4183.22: 0.11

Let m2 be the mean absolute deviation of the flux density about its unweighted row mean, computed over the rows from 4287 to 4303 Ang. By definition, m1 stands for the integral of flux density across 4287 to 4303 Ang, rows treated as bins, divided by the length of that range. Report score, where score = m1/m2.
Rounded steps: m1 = 9.3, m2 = 1.3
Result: 7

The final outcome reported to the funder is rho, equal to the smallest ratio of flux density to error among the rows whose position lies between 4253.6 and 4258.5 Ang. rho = 7.6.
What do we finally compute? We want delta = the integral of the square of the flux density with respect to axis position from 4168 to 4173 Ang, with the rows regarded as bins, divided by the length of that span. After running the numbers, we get 115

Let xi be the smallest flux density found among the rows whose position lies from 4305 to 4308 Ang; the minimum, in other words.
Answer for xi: 6.827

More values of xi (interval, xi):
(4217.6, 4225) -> 5.894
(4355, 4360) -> 11.92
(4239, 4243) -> 9.937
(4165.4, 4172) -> 9.562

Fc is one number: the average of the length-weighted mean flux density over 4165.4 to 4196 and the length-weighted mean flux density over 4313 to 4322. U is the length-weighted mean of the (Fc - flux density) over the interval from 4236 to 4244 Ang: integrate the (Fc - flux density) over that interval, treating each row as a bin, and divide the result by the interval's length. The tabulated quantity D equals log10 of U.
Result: 0.1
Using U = 1.2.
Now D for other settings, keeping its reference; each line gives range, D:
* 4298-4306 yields 0.6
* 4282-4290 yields 0.2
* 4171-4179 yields 0.1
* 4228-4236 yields 0.3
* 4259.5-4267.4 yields -0.1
